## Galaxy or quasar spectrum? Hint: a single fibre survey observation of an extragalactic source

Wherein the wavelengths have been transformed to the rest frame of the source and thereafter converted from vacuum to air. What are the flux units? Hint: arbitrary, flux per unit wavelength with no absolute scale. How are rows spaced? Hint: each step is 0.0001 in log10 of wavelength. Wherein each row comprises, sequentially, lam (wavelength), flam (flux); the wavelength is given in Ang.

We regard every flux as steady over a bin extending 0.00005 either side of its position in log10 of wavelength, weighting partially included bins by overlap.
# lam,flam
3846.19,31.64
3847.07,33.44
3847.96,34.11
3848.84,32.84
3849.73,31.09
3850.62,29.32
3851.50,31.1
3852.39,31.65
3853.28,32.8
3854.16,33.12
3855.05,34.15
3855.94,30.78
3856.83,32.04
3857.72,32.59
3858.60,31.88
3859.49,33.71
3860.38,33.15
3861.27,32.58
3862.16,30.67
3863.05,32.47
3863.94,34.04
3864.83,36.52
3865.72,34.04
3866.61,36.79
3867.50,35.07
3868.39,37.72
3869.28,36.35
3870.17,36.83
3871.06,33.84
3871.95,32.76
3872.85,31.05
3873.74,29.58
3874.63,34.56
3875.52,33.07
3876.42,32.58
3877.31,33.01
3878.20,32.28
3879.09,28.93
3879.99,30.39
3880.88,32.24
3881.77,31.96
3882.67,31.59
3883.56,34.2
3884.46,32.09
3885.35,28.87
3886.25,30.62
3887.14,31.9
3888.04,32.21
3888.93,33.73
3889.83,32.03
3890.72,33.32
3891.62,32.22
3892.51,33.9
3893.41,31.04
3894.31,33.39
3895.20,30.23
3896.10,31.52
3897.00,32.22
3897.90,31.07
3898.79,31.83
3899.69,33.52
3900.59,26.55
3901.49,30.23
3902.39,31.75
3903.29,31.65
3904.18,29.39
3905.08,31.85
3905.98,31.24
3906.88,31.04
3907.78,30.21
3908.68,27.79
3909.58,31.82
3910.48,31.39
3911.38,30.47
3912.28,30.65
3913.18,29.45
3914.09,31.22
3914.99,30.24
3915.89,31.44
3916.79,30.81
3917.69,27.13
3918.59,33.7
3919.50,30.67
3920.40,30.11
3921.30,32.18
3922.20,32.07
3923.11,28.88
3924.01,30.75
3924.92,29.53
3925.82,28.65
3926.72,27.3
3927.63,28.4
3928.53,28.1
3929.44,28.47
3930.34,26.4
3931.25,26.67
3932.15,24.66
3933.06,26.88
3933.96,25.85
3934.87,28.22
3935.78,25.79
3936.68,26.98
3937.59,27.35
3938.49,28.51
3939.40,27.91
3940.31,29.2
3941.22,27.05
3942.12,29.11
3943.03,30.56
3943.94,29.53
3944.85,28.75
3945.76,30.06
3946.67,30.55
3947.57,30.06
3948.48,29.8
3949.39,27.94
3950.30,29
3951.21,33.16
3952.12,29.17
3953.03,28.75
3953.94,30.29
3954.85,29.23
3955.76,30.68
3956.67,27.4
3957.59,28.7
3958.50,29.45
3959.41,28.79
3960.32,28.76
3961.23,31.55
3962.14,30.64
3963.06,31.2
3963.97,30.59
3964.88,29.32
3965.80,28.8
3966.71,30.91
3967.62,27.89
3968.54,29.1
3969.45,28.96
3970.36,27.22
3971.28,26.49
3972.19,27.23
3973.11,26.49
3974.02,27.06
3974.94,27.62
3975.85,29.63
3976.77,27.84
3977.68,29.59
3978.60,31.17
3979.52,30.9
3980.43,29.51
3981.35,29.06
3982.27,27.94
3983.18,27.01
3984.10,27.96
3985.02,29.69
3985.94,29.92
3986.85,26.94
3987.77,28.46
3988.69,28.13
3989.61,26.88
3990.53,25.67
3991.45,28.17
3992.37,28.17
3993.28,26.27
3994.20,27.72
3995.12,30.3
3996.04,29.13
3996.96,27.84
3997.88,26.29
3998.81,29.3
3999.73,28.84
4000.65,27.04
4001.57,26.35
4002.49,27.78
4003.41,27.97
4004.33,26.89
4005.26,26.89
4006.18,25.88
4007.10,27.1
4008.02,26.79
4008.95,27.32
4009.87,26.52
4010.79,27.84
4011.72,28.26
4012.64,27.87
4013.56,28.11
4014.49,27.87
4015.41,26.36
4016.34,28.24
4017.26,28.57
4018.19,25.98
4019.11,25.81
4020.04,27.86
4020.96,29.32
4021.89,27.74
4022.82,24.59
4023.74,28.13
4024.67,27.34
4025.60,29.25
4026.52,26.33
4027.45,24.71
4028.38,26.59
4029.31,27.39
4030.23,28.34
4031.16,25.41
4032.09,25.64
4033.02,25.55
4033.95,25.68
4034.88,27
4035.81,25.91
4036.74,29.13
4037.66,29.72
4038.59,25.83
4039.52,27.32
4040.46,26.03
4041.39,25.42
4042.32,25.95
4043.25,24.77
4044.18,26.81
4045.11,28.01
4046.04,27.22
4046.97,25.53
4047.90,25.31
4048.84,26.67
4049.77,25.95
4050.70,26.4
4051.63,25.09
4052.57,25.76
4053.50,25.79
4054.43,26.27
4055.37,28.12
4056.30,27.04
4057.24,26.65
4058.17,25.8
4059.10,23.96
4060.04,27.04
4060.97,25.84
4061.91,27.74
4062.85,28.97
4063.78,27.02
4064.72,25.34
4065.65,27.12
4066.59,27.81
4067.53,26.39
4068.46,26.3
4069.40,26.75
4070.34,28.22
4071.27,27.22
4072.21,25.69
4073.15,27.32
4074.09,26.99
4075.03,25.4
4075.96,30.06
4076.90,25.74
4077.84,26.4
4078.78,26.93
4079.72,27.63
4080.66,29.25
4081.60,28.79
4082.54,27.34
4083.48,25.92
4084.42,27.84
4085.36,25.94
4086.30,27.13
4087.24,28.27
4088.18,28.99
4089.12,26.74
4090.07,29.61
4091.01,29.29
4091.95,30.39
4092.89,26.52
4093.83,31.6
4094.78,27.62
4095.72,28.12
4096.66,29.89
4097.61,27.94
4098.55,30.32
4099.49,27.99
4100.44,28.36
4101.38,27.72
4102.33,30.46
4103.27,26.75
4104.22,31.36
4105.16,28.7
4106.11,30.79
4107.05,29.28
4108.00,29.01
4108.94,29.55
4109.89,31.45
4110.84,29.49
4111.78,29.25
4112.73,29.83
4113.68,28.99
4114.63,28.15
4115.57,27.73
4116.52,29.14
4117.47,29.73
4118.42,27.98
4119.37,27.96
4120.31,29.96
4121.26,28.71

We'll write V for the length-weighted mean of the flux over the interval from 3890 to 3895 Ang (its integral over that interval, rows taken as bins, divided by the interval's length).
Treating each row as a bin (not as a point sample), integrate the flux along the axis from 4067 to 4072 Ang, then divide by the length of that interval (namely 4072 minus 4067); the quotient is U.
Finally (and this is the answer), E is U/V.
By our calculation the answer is 0.82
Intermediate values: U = 26.9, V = 32.7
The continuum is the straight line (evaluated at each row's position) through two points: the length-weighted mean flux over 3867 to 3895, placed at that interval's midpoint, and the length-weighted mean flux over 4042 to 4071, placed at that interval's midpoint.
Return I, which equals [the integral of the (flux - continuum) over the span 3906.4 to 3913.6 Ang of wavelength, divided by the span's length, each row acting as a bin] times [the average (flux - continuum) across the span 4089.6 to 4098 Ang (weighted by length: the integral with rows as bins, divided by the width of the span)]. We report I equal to -4.9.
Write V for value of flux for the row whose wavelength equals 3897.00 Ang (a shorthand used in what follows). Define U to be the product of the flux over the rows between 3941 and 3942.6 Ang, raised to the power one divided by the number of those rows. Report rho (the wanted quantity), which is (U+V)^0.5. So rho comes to 7.76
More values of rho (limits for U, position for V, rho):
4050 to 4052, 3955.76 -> 7.51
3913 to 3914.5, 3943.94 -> 7.74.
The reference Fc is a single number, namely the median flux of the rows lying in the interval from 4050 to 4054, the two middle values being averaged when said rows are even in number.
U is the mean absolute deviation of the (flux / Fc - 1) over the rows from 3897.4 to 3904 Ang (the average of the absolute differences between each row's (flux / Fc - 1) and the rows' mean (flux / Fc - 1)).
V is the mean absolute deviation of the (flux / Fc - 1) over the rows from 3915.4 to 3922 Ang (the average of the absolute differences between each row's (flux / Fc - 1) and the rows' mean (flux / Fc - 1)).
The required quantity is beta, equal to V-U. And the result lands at -0.004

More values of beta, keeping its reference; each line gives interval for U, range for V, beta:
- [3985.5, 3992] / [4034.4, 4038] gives 0.016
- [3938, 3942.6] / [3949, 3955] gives 0.019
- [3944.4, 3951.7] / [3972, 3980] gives 0.018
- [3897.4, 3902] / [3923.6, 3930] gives -0.039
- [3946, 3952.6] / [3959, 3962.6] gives 0.002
